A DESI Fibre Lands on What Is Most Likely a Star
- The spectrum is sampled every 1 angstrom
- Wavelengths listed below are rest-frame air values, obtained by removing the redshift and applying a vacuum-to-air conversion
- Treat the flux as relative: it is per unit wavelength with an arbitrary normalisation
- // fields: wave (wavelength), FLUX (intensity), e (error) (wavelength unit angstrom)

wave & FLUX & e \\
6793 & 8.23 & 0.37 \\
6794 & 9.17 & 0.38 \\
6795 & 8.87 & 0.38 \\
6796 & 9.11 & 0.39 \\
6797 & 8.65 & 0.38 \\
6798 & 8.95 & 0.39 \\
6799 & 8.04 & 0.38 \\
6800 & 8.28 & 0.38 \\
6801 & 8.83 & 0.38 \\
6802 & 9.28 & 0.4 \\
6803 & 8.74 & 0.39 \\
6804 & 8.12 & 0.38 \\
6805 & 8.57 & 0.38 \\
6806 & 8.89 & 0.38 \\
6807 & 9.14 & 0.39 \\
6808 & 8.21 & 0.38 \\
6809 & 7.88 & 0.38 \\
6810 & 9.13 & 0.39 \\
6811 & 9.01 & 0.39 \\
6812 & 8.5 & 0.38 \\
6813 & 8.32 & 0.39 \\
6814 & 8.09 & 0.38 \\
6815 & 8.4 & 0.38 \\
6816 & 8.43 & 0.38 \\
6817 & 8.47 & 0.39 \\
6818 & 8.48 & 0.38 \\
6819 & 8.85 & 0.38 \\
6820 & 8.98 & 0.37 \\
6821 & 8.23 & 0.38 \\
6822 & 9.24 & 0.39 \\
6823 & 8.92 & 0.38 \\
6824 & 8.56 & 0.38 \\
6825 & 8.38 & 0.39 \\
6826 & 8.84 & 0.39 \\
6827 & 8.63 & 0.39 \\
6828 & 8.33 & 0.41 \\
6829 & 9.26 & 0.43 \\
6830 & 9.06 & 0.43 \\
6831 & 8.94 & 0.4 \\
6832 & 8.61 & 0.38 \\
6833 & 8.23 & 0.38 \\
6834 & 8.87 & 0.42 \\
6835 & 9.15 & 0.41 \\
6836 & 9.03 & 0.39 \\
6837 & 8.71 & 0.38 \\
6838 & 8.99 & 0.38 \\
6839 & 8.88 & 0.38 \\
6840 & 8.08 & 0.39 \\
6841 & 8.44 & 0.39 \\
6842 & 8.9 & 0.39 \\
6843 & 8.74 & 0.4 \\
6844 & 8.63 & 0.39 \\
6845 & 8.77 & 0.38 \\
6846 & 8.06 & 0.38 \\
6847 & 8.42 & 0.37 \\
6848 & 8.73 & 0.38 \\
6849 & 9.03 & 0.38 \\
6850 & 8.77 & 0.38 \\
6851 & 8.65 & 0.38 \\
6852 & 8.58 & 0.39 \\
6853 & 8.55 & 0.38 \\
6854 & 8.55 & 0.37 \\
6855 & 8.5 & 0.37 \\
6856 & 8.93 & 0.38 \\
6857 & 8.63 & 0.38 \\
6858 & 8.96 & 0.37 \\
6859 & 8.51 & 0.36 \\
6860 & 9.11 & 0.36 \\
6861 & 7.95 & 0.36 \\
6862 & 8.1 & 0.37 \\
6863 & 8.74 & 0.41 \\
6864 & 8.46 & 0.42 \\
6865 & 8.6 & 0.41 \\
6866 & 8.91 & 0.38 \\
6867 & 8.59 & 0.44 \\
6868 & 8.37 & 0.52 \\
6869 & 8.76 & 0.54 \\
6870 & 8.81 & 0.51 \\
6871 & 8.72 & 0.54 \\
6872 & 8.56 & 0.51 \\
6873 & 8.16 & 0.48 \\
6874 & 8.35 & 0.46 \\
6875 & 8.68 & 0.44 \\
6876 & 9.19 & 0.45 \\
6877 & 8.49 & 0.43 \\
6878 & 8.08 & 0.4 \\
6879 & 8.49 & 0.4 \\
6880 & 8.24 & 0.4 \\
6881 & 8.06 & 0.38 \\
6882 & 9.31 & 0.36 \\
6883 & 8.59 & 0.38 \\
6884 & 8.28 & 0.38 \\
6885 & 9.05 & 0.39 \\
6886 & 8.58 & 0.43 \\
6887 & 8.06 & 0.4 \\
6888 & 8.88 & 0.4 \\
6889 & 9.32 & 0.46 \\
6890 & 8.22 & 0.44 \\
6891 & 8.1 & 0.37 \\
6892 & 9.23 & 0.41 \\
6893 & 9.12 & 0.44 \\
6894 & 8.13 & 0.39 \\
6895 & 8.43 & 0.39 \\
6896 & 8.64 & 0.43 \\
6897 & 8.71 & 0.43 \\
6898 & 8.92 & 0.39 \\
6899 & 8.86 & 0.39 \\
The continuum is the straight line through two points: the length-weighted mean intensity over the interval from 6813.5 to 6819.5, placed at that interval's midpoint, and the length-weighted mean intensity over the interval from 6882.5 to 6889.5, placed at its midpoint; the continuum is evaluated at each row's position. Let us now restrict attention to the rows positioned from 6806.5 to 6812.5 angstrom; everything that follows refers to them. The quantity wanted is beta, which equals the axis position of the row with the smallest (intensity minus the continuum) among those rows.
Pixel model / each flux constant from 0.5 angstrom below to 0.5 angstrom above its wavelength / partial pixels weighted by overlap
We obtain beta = 6809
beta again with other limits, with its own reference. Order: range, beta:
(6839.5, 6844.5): 6840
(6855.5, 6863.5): 6861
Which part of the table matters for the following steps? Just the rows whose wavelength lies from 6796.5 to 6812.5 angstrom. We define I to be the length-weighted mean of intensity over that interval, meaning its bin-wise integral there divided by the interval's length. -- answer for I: 8.64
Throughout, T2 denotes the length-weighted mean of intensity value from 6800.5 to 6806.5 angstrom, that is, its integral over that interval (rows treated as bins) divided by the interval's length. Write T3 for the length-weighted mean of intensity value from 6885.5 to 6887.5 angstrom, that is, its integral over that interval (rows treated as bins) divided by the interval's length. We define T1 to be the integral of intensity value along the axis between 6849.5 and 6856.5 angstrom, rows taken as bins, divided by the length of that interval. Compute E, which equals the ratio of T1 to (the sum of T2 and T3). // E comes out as 0.507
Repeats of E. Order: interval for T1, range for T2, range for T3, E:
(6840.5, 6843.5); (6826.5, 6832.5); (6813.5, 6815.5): 0.510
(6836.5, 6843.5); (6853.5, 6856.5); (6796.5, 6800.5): 0.506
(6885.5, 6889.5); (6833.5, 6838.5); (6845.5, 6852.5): 0.496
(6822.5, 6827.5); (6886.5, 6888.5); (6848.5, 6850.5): 0.499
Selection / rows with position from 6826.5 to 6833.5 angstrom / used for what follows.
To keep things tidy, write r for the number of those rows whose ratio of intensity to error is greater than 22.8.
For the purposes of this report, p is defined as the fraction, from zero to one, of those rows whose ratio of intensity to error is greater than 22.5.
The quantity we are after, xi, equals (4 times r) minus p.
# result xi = 0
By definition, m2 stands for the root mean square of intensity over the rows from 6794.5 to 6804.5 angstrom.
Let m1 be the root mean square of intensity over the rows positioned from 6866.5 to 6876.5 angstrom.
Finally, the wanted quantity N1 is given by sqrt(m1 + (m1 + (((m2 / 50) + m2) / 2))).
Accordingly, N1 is 4.66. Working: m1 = 8.62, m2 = 8.70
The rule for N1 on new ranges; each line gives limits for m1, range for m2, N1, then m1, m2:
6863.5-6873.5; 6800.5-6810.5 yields 4.65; 8.60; 8.69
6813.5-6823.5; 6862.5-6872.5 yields 4.65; 8.62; 8.65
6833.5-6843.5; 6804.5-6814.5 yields 4.68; 8.78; 8.58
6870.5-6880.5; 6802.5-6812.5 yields 4.63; 8.50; 8.63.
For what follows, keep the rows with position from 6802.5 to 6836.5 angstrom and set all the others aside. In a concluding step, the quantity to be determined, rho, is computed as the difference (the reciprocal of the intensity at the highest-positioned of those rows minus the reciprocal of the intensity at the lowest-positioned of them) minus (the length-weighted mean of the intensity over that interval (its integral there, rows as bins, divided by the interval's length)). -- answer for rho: -8.67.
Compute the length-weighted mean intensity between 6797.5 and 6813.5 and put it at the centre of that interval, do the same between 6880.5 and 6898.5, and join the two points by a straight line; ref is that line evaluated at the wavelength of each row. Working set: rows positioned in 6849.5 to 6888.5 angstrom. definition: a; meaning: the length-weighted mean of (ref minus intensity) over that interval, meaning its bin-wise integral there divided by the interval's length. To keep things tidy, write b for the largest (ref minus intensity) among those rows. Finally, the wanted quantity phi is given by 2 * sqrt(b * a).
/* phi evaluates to 0.39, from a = 0.055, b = 0.69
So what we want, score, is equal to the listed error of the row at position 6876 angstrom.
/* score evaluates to 0.450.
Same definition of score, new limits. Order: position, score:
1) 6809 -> 0.380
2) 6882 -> 0.360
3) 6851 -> 0.380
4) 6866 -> 0.380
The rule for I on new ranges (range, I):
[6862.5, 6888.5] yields 8.58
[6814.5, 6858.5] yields 8.69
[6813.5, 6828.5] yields 8.59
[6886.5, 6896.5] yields 8.61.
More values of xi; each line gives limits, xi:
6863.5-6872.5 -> 4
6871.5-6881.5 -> 0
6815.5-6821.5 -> 8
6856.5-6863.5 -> 11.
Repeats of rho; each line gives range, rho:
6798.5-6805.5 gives -8.56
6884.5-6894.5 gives -8.66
